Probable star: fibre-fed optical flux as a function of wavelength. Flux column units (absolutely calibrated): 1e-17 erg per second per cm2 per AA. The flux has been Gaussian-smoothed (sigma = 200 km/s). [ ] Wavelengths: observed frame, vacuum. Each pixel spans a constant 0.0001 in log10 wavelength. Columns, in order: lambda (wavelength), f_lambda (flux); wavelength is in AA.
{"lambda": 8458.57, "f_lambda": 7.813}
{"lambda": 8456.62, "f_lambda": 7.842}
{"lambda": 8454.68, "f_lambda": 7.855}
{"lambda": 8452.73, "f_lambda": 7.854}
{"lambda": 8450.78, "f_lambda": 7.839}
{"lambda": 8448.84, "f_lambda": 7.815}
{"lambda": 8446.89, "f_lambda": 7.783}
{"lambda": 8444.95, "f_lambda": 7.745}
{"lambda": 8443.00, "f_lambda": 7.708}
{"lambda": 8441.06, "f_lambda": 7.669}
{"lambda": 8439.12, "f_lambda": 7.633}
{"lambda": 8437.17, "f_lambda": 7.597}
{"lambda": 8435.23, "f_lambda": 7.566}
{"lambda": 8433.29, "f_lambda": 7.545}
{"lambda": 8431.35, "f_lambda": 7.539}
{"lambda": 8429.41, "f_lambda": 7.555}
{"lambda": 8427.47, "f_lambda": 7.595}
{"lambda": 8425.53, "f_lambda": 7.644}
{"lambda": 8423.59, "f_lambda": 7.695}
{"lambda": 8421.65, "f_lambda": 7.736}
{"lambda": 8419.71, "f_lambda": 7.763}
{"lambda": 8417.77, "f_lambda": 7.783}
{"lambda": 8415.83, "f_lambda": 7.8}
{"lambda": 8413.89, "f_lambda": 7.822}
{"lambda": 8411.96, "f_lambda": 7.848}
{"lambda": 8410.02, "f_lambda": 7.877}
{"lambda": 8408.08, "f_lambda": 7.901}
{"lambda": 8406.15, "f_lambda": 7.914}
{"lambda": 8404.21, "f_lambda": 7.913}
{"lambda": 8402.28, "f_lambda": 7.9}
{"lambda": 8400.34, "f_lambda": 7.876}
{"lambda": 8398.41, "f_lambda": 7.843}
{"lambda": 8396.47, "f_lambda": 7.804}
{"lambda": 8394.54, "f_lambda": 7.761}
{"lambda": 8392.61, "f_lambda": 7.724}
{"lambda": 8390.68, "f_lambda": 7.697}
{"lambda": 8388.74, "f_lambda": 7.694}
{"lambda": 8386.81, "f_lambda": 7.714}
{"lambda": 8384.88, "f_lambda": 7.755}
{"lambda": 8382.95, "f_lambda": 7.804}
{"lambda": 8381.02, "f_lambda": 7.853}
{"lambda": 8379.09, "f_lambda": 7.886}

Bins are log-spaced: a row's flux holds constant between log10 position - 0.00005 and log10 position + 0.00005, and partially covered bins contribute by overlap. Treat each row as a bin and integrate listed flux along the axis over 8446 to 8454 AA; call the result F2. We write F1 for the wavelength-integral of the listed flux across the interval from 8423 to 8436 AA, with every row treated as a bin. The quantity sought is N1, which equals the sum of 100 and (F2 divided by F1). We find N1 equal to 101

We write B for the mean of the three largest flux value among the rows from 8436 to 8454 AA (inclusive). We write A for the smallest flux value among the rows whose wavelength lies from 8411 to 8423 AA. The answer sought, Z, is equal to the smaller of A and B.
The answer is 7.736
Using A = 7.736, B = 7.84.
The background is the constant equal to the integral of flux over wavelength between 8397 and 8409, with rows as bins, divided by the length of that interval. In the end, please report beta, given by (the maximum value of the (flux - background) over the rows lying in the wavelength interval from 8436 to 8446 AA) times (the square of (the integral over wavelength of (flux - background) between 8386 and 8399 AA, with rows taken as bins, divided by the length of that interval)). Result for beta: -0.0028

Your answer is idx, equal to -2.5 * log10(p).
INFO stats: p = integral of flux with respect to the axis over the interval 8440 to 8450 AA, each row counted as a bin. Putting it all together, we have -4.72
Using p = 77.5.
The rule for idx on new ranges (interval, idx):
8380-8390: -4.72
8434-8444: -4.71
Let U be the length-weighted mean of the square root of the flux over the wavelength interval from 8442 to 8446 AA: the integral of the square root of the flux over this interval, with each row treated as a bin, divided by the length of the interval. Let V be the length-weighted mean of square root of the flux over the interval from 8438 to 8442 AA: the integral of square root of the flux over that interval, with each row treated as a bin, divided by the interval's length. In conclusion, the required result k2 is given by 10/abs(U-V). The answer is 536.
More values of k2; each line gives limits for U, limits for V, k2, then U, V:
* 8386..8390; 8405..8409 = 237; 2.77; 2.81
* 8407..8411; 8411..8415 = 1729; 2.81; 2.80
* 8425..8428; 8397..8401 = 251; 2.76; 2.80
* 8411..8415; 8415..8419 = 731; 2.80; 2.79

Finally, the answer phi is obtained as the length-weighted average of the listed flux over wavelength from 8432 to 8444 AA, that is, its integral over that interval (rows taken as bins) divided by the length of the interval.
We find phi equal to 7.62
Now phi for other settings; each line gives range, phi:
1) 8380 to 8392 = 7.75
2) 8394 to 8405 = 7.85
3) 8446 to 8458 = 7.83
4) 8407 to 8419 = 7.84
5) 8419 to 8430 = 7.67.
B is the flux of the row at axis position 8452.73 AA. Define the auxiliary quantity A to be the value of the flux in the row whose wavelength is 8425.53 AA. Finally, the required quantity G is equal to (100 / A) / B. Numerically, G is 1.67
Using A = 7.644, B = 7.854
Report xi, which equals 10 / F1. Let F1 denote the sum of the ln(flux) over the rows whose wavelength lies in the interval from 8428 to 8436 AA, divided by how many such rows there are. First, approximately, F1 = 2.02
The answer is 4.95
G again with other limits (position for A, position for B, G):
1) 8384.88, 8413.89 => 1.65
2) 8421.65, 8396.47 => 1.66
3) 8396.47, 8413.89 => 1.64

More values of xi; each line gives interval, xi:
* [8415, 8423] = 4.88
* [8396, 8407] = 4.85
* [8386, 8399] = 4.88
